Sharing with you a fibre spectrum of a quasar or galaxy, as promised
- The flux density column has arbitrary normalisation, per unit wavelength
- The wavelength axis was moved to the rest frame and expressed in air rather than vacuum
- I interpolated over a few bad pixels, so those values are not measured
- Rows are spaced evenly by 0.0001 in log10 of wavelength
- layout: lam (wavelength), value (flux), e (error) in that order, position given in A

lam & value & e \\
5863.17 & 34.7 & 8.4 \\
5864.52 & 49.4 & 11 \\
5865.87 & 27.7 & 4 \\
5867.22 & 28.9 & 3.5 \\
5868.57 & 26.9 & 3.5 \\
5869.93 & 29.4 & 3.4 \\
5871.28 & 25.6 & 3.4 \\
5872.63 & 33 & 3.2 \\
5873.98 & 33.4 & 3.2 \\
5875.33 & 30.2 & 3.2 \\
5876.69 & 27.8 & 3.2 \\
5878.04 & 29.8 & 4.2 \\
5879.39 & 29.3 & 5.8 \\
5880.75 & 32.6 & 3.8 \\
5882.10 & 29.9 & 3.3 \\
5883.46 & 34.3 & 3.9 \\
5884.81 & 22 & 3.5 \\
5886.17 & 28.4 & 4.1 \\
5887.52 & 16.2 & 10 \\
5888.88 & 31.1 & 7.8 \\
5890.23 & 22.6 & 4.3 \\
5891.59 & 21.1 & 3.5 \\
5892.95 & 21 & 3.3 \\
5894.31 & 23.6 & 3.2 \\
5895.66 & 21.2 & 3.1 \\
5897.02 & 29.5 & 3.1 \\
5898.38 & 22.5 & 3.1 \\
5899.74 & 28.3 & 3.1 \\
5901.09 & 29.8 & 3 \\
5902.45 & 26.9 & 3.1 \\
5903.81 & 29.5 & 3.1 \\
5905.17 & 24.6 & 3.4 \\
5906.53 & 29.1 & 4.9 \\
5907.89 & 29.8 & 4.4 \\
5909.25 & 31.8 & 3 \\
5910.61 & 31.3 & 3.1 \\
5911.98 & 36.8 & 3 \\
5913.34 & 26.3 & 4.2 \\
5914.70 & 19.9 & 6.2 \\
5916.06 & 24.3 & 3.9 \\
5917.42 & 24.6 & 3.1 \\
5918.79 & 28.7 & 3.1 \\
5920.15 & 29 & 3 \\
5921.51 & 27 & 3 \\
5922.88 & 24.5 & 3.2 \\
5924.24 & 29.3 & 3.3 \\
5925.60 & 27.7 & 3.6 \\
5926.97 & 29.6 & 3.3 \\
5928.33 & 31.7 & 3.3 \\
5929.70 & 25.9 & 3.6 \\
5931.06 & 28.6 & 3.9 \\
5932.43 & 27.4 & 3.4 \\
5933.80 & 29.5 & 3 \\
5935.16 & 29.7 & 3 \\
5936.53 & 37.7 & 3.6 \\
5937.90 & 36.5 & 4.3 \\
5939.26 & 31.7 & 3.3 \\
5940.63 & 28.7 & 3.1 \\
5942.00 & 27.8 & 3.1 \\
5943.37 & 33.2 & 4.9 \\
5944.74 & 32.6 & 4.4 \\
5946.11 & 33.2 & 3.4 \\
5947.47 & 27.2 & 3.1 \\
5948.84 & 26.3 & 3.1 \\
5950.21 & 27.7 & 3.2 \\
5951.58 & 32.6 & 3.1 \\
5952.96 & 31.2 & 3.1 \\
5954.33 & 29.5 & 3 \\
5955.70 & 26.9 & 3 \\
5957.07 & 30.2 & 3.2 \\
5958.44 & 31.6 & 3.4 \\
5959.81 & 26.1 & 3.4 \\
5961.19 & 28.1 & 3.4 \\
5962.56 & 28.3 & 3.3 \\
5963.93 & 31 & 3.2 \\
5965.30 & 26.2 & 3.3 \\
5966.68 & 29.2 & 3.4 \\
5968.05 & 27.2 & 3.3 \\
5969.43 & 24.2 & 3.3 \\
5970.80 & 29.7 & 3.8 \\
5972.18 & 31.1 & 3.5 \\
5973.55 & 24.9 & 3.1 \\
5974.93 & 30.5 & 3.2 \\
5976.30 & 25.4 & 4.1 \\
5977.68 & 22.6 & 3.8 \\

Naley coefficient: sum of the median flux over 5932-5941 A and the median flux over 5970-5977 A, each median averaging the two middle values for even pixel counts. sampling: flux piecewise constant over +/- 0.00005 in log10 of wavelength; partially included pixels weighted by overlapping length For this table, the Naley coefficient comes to 59.4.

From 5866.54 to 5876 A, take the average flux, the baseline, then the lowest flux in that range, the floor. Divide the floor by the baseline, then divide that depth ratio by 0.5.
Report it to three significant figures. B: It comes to 1.73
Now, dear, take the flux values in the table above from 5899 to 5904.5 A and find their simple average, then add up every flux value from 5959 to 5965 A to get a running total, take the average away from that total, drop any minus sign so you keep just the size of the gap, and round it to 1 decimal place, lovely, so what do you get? 84.9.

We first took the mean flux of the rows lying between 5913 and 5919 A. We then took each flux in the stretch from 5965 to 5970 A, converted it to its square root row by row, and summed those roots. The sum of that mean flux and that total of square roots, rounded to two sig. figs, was 45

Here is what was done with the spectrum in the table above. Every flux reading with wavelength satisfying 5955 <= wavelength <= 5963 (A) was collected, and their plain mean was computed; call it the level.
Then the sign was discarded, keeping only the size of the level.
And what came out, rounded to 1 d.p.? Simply 28.5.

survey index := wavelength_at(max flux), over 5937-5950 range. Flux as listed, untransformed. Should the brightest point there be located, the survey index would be 5937.90 A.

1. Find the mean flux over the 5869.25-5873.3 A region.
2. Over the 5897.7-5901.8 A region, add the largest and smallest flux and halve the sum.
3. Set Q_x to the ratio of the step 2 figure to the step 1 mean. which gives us 0.89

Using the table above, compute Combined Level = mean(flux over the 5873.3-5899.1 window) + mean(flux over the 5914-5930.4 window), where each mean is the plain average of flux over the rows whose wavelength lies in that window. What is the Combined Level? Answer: 54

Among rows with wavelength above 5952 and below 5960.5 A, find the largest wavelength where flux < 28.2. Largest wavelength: 5959.81 A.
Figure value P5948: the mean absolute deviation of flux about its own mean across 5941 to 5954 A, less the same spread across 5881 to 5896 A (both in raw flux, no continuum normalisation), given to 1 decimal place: -1.9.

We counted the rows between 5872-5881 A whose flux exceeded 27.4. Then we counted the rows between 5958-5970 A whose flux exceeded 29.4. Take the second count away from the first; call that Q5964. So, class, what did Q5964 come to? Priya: 5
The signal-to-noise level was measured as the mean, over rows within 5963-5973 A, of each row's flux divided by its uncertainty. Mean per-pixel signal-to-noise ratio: 8.36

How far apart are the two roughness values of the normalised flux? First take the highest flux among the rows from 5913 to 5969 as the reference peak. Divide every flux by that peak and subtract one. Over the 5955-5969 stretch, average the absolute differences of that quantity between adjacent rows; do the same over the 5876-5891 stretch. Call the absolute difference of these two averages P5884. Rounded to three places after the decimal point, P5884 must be 0.105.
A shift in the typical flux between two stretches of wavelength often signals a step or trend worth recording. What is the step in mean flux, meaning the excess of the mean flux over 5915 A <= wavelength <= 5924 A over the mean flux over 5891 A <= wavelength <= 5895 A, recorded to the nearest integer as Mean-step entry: 4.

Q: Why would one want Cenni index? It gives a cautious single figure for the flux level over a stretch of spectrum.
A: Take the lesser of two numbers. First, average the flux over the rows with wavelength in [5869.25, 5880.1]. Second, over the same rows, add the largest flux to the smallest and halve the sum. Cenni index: 29.5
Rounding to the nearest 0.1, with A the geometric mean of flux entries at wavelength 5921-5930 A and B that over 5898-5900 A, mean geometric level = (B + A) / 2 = 26.5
